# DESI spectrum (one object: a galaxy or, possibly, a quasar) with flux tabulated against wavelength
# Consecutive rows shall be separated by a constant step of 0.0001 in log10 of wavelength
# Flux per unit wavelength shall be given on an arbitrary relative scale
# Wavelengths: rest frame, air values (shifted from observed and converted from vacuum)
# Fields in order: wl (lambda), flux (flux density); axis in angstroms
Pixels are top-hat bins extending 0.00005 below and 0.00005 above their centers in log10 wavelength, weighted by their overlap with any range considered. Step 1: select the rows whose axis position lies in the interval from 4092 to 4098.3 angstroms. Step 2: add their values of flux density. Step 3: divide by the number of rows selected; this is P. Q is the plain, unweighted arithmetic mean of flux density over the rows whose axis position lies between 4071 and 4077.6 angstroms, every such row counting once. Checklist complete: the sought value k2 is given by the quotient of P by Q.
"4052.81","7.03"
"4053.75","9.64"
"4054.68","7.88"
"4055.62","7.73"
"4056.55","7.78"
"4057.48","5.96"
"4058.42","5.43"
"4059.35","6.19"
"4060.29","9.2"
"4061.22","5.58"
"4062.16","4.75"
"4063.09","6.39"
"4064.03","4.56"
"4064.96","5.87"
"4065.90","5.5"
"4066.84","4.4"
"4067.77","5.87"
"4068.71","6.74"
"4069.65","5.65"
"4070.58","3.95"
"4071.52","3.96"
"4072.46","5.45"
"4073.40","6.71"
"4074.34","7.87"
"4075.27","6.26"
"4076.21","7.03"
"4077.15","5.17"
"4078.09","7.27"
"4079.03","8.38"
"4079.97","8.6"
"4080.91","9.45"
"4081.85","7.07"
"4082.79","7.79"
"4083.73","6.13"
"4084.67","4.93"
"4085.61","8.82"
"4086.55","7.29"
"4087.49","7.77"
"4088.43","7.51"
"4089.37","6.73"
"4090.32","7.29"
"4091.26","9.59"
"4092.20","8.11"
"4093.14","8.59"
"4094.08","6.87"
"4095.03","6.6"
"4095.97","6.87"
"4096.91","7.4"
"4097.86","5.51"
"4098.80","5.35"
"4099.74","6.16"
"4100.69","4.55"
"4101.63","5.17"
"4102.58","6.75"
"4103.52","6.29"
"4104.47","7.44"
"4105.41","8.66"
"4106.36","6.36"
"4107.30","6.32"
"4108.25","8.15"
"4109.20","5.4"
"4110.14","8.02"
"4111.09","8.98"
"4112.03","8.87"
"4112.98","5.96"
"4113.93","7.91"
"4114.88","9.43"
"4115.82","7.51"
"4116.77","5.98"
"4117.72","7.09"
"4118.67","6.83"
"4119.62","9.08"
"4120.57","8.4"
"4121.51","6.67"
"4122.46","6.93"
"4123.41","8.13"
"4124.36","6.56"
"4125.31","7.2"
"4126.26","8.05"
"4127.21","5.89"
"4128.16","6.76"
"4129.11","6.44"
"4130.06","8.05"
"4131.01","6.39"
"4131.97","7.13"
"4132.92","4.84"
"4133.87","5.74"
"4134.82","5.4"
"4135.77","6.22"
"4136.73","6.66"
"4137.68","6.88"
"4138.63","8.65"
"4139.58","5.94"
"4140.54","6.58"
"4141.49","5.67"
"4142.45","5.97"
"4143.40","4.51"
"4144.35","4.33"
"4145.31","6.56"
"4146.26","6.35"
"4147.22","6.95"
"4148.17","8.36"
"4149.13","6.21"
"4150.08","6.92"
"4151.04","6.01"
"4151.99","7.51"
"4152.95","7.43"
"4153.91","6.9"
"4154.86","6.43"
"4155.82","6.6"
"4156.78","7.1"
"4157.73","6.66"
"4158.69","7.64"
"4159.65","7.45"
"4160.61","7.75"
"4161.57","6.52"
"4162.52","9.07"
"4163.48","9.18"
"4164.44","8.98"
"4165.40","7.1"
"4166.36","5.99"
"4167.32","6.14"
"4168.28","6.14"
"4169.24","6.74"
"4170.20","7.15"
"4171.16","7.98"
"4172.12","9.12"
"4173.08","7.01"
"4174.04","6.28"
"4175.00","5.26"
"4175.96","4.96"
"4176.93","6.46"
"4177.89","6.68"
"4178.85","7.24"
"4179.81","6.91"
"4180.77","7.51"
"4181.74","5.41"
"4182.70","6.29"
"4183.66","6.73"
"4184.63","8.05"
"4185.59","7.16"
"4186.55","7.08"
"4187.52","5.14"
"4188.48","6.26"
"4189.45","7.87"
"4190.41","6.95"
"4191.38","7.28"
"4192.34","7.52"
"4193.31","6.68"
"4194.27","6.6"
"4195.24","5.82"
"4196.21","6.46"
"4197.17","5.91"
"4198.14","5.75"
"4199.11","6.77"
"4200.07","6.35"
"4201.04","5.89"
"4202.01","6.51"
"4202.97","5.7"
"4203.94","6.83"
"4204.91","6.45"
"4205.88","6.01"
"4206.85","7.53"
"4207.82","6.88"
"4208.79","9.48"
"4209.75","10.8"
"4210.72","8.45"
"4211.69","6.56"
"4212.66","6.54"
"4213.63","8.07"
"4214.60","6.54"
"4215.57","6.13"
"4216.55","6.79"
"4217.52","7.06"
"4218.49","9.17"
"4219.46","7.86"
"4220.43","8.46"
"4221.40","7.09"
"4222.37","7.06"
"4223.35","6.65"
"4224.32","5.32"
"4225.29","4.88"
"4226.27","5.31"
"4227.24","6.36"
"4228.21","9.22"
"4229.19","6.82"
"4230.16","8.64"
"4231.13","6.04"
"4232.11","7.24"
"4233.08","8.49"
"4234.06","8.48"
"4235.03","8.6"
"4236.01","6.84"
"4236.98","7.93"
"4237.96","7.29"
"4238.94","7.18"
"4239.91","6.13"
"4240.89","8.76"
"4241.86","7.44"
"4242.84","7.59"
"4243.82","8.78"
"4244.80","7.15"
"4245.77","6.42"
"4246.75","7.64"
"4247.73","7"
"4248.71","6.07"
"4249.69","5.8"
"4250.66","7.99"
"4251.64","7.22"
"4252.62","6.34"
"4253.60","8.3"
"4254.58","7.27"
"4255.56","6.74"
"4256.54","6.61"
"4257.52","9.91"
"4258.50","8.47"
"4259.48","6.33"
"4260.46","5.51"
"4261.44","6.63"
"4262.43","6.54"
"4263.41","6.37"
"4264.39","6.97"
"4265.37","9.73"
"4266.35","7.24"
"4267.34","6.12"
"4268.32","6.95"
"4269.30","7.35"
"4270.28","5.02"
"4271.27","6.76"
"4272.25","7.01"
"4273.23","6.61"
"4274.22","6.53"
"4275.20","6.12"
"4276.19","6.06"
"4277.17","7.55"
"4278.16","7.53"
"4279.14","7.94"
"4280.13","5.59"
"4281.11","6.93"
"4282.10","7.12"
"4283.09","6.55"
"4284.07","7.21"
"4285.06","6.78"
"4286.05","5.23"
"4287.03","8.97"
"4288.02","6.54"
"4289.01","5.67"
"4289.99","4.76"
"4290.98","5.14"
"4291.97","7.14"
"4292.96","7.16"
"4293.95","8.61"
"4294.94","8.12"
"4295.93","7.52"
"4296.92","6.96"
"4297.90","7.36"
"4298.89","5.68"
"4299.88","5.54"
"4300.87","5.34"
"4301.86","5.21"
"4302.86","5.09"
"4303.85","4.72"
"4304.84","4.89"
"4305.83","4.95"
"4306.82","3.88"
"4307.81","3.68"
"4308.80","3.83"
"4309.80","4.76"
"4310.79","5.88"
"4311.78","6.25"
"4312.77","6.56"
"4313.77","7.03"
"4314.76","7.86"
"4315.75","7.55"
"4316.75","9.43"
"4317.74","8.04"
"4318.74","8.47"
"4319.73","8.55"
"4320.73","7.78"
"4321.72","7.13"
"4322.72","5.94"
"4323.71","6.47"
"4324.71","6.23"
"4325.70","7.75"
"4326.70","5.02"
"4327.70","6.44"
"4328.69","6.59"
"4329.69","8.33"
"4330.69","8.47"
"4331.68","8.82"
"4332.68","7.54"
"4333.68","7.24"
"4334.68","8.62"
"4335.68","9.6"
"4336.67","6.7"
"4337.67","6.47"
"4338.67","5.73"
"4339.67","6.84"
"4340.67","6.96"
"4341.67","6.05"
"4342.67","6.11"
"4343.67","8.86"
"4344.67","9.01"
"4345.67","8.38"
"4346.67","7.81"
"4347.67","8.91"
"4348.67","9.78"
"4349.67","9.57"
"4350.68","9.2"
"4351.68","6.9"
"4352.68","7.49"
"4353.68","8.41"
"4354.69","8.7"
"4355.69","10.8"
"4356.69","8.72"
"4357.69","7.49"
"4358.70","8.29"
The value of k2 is 1.18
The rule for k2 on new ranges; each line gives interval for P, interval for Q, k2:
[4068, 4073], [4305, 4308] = 1.24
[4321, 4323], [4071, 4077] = 1.05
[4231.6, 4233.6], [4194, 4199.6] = 1.26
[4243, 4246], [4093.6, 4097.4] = 1.07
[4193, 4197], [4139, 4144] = 1.11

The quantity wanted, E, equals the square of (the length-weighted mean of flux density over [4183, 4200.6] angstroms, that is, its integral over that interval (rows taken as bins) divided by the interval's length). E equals 45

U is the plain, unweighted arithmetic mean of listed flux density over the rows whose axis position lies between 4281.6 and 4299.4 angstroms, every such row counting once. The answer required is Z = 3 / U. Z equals 0.44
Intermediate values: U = 6.8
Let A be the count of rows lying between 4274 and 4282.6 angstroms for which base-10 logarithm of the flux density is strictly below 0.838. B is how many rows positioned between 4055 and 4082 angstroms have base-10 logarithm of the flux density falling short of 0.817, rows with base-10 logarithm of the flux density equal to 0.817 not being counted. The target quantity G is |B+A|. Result 21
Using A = 4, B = 17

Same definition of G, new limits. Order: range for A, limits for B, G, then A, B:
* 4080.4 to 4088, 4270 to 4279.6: 6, 2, 4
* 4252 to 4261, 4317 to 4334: 10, 5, 5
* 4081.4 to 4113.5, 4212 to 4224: 20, 17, 3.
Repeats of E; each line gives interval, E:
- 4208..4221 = 61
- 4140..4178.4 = 46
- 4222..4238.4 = 51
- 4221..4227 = 37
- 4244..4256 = 50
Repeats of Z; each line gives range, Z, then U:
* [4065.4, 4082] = 0.47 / 6.4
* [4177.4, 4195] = 0.44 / 6.9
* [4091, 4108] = 0.44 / 6.8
